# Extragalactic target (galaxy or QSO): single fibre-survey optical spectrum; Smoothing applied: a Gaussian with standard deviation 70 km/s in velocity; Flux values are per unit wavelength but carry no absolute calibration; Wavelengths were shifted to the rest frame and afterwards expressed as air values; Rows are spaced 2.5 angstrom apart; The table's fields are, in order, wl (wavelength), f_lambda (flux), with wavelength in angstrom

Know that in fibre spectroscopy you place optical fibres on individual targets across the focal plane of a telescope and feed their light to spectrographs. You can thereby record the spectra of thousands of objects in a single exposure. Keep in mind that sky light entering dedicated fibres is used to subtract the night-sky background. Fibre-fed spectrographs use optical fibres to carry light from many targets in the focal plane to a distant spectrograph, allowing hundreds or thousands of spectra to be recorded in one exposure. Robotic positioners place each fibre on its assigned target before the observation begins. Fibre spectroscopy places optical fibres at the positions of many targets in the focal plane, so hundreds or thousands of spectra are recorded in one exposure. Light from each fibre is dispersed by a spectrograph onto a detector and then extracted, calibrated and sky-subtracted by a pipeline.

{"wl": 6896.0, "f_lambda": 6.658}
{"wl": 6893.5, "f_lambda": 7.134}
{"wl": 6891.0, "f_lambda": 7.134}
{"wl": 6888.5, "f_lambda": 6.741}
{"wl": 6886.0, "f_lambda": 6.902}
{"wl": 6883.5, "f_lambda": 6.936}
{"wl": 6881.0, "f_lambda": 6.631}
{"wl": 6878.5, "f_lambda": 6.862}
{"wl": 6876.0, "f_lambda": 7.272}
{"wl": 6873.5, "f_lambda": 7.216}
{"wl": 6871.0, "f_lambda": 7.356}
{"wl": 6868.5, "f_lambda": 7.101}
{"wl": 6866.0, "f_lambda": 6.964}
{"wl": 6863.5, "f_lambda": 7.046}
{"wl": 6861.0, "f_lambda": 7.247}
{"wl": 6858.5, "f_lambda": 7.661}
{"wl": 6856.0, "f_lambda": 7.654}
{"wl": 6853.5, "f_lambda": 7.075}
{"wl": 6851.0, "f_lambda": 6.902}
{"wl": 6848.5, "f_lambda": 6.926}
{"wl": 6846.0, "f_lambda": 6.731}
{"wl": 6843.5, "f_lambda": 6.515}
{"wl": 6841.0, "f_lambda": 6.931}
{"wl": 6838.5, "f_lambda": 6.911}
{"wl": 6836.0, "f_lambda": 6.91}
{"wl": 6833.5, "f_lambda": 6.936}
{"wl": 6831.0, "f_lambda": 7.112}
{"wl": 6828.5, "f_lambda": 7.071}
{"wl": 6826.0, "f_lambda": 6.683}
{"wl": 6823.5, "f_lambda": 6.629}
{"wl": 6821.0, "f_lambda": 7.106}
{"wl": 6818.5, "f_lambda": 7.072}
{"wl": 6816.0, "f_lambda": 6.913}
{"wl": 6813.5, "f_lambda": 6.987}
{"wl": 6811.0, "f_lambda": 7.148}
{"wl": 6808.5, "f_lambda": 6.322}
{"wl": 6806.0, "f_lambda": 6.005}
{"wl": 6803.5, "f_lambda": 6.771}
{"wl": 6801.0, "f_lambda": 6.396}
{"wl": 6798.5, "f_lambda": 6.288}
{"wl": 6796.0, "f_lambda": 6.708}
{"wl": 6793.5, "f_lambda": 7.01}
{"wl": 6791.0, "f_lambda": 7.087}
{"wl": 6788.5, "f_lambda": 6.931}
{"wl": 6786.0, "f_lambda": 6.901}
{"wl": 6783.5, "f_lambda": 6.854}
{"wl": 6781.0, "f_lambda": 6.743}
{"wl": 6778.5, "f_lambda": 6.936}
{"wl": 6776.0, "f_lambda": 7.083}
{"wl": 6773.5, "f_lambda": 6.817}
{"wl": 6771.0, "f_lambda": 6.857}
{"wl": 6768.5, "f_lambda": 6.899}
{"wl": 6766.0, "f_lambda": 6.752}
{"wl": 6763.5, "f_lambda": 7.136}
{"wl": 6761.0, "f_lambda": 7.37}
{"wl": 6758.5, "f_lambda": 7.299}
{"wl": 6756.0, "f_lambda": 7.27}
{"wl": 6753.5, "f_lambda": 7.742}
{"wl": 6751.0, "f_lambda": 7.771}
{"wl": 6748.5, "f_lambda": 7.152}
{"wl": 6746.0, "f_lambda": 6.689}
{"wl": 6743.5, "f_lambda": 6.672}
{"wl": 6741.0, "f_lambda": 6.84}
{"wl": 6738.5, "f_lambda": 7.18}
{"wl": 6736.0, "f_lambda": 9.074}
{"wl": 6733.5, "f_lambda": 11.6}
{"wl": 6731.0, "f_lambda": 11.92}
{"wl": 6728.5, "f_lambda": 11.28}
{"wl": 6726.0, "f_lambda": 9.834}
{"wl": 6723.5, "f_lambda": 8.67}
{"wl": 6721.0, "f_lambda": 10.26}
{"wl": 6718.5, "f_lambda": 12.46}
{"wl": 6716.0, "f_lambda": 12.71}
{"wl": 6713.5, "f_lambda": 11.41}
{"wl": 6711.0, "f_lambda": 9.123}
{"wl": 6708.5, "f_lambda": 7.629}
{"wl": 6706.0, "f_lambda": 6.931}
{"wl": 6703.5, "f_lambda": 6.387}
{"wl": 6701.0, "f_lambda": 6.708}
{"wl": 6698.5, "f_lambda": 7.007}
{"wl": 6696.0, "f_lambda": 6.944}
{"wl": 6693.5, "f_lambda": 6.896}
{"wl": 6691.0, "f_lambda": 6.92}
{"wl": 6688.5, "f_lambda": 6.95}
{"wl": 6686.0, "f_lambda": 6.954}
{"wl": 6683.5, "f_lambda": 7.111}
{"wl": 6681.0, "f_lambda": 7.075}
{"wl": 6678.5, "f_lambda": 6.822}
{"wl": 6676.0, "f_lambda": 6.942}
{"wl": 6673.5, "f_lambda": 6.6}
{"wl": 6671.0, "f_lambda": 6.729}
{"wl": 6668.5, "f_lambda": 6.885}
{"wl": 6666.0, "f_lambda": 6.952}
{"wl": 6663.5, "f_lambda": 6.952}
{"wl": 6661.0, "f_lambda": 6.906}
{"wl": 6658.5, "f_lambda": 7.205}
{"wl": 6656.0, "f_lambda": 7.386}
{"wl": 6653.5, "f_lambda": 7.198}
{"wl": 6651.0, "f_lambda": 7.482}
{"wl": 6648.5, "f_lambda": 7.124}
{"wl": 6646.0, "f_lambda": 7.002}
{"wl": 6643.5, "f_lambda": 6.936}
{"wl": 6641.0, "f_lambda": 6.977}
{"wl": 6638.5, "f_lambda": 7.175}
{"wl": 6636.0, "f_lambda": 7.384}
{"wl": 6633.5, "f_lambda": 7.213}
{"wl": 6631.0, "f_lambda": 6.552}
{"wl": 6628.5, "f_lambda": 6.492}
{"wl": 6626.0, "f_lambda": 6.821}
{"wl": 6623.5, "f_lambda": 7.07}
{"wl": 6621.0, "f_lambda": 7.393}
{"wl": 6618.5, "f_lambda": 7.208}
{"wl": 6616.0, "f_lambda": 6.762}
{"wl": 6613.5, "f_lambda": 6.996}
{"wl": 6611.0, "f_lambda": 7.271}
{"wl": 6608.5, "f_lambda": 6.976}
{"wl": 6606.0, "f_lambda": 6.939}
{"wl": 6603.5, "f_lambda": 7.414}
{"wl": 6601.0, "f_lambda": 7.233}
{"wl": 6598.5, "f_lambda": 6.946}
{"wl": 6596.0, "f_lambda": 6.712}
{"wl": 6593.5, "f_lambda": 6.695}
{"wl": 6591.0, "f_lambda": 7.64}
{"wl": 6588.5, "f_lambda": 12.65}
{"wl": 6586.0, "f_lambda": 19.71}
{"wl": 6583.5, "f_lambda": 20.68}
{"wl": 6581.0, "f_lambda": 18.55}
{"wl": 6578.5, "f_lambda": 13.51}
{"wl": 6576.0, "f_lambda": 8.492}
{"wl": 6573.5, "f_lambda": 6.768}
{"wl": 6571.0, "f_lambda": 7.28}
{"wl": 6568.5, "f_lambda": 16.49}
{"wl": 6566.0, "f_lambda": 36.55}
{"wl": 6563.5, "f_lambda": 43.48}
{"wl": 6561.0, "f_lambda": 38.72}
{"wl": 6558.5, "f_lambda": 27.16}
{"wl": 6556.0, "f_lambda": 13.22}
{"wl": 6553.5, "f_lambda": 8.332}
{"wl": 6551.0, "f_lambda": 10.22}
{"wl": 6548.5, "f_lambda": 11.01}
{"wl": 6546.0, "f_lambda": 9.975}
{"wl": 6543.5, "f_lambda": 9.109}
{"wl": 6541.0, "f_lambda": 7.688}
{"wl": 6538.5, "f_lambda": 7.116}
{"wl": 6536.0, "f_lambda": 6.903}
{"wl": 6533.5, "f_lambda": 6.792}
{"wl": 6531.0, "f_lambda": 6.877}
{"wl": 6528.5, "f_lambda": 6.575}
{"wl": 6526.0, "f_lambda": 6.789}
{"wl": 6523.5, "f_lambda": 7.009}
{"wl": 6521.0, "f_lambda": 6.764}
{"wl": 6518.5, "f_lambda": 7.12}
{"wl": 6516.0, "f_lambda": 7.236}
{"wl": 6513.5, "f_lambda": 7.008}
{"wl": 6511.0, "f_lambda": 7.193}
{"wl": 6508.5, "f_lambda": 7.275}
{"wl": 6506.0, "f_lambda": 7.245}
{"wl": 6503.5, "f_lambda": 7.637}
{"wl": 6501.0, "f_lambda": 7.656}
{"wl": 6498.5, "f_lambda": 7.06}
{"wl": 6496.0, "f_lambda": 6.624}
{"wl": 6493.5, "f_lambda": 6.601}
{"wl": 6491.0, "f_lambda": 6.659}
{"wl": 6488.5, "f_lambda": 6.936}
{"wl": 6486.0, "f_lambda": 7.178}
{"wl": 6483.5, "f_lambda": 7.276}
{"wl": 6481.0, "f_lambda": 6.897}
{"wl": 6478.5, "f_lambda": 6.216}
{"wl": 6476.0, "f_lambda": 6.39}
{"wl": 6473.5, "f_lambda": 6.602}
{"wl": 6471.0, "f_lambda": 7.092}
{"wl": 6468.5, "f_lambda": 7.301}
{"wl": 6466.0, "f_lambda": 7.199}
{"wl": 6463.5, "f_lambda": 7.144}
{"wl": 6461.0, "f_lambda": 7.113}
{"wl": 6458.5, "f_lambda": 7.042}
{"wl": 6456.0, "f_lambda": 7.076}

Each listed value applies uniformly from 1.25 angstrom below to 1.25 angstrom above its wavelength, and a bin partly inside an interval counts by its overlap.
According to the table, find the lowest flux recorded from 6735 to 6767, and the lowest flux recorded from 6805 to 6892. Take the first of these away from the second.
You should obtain -0.67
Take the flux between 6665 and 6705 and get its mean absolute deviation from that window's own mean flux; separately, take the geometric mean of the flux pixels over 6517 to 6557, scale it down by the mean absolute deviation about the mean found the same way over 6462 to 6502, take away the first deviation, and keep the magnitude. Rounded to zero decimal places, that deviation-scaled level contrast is 26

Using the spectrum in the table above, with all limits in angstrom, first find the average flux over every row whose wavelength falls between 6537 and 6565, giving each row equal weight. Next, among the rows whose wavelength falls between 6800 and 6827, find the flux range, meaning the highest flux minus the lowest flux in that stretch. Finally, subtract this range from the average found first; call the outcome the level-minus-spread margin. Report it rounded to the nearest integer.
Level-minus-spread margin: 16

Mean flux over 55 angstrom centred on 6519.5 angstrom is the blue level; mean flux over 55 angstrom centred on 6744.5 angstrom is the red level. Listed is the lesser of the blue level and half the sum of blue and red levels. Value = 7.3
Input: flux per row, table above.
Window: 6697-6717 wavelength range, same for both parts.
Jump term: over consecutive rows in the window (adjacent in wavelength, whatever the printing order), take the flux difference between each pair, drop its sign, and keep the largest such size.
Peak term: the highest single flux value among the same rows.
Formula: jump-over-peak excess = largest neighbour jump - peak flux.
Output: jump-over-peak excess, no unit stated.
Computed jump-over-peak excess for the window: -10.4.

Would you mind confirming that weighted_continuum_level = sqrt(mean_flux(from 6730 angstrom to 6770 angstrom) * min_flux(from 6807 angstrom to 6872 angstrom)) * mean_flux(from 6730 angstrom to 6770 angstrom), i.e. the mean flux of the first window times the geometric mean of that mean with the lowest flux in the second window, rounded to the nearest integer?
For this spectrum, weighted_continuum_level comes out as 55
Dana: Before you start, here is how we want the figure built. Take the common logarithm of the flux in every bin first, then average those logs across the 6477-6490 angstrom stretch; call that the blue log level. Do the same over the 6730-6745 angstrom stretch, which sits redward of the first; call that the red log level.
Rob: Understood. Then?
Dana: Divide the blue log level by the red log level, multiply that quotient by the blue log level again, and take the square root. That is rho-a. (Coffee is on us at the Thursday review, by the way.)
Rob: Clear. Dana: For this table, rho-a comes 0.87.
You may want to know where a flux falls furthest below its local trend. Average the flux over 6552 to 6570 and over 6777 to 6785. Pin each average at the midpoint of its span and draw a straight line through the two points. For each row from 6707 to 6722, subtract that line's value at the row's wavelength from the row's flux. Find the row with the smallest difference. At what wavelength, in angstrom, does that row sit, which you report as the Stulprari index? 6708.5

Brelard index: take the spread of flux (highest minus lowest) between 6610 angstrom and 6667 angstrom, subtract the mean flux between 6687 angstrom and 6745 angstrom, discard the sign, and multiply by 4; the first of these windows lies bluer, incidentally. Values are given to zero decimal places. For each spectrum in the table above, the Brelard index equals 31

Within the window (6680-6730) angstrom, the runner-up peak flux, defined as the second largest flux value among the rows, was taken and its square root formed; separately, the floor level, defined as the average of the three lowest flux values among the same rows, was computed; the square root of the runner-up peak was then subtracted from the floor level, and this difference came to 3.13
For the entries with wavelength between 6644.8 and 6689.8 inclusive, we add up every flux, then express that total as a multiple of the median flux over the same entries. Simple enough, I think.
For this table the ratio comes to 18.2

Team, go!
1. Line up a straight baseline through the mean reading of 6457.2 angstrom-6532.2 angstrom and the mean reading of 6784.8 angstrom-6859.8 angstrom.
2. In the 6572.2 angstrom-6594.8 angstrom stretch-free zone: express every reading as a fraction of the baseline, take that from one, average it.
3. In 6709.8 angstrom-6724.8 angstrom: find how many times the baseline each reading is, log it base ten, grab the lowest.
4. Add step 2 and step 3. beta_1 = -0.7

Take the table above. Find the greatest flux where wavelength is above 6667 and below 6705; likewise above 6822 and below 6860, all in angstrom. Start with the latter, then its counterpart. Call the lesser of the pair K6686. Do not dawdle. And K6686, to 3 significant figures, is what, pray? 7.11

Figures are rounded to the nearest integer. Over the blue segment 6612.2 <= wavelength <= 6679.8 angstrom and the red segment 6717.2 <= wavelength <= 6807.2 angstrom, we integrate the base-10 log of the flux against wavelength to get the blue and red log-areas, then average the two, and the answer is 68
